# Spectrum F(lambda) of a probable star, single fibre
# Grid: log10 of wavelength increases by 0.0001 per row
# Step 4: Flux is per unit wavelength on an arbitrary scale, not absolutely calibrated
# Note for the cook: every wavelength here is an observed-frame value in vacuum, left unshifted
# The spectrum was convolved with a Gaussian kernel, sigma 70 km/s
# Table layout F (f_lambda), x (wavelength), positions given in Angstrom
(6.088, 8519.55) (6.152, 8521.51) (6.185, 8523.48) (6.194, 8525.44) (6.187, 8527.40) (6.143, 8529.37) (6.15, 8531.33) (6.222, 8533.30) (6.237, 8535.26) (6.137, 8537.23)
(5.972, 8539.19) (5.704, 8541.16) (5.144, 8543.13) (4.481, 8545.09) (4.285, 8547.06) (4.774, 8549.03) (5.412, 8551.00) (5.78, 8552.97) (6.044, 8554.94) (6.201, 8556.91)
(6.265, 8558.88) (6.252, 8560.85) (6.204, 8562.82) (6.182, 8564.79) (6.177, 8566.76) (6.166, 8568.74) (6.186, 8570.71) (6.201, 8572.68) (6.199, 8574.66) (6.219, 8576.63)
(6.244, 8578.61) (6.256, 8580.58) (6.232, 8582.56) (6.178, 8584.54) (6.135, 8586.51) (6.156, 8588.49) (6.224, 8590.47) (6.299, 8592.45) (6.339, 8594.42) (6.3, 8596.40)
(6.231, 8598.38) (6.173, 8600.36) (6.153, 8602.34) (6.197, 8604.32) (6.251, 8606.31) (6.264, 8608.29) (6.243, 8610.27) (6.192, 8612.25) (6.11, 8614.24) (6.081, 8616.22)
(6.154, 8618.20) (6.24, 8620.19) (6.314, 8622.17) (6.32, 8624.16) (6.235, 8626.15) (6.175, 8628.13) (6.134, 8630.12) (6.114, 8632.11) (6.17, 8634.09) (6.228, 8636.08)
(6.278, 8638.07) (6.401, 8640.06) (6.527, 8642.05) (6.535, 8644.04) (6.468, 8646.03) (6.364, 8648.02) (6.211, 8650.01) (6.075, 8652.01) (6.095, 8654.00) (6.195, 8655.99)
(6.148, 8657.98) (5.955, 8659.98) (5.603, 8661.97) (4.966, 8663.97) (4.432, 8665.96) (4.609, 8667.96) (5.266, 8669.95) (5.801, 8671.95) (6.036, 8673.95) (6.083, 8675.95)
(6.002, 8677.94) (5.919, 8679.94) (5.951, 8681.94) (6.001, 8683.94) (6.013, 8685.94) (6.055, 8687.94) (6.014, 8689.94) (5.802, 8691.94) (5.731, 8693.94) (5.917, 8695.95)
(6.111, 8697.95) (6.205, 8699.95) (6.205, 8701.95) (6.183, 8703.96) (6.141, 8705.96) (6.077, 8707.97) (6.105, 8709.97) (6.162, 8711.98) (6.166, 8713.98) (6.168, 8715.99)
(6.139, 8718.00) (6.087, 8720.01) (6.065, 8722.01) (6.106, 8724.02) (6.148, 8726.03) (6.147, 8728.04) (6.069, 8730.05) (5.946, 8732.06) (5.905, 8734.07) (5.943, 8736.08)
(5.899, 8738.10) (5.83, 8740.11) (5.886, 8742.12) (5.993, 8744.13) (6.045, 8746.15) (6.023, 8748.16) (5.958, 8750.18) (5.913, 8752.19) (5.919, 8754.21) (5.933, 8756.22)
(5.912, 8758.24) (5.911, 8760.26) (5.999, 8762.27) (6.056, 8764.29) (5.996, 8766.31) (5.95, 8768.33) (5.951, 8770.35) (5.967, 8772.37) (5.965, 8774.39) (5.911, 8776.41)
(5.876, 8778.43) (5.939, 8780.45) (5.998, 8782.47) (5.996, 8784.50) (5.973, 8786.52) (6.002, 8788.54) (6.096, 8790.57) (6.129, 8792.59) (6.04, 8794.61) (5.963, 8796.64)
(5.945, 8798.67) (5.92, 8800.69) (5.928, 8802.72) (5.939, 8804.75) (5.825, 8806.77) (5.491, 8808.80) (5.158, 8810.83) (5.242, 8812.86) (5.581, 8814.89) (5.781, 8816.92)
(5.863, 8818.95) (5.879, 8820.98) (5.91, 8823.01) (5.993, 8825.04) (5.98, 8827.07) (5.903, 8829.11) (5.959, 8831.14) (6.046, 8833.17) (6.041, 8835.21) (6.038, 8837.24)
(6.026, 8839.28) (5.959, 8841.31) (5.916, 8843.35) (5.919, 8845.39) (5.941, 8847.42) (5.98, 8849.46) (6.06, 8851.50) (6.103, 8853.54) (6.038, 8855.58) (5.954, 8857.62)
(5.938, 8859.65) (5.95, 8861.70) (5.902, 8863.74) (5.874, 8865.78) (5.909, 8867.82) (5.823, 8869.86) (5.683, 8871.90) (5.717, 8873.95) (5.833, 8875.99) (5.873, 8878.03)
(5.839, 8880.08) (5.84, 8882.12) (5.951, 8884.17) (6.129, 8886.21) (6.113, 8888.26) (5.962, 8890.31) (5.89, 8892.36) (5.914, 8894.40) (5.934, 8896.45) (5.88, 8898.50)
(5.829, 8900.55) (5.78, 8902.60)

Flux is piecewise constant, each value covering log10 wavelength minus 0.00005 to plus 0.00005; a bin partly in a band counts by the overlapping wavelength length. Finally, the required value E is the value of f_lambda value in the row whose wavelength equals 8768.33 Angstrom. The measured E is 5.95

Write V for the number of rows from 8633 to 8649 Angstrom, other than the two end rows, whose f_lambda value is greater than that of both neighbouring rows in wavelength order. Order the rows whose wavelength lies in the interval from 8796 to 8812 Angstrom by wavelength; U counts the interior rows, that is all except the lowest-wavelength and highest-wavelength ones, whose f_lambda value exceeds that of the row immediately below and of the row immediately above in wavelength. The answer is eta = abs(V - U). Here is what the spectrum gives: 0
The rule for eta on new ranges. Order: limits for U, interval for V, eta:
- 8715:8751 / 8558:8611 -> 1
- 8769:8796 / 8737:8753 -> 2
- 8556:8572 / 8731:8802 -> 6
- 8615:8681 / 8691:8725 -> 3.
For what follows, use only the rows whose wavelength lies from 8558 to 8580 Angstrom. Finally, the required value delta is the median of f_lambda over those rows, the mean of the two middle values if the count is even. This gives 6.20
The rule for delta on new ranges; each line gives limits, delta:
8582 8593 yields 6.20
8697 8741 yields 6.11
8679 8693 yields 6.00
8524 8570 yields 6.15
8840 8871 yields 5.94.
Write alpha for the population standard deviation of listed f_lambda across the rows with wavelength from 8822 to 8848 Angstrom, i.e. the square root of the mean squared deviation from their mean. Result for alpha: 0.051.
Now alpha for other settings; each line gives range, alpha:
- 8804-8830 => 0.268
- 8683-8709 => 0.142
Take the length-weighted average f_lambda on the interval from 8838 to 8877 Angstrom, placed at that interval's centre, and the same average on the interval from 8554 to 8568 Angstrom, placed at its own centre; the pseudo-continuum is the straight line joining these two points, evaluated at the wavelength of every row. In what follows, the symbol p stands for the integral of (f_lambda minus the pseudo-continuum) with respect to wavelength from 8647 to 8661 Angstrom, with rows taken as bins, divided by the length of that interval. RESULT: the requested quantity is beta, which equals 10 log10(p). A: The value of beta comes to -13.7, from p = 0.043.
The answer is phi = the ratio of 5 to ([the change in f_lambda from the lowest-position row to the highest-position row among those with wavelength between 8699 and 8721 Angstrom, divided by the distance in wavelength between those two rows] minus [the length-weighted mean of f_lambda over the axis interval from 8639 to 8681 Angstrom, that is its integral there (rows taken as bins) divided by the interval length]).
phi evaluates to -0.848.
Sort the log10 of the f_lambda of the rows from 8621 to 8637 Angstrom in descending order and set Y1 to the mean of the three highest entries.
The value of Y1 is 0.799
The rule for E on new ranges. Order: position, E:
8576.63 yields 6.219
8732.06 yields 5.946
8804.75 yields 5.939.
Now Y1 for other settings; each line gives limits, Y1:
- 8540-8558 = 0.779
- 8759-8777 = 0.779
